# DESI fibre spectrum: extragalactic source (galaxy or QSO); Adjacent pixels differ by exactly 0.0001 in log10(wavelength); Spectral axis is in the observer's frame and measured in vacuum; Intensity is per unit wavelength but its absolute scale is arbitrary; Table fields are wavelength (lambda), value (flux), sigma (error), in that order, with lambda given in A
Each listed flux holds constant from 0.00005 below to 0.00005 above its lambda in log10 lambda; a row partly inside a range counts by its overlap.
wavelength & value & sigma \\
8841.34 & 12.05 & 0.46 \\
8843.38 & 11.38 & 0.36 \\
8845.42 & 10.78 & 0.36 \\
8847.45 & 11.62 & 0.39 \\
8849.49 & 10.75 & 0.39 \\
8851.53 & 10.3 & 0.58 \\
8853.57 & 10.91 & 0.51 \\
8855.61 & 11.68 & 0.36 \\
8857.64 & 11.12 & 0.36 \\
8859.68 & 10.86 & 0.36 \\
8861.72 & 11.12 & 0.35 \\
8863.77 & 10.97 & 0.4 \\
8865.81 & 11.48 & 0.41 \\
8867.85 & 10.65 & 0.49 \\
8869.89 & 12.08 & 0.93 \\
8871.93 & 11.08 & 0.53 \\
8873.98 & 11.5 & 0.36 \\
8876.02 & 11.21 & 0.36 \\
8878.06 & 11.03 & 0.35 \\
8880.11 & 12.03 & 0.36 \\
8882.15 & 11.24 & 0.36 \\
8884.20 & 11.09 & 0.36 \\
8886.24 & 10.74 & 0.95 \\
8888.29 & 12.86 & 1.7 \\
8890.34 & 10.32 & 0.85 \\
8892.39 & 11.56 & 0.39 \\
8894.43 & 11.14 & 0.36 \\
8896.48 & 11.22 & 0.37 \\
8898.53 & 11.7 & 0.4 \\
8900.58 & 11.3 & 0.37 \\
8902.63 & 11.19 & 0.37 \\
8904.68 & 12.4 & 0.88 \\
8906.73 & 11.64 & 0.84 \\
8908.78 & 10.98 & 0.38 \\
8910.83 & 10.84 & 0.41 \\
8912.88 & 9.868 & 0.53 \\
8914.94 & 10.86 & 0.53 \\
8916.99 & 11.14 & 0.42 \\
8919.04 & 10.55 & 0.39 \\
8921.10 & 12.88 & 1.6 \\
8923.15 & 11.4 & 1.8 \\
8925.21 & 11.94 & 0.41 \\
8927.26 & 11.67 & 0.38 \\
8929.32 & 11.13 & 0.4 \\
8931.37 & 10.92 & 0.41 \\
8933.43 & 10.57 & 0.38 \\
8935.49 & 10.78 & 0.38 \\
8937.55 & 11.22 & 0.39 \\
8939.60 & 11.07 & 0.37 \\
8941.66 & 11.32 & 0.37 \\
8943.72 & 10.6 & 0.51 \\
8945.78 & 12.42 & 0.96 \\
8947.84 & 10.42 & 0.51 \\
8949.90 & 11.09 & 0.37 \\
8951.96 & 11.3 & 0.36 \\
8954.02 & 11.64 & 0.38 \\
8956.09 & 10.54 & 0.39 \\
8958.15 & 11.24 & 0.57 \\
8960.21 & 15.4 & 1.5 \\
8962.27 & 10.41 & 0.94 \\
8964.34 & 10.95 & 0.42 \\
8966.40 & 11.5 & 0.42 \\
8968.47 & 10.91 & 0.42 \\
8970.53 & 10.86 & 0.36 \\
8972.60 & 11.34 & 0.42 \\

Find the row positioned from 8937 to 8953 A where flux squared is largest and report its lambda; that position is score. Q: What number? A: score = 8945.78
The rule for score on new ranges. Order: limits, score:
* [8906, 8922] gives 8921.10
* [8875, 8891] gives 8888.29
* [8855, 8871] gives 8869.89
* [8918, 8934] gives 8921.10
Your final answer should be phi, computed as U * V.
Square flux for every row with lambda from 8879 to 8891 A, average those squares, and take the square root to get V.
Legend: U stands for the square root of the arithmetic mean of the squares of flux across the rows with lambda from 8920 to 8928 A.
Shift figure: 137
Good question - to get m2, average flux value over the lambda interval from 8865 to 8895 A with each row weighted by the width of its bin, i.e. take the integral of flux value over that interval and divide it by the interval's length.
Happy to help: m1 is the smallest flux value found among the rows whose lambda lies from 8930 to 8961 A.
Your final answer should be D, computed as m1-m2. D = -0.92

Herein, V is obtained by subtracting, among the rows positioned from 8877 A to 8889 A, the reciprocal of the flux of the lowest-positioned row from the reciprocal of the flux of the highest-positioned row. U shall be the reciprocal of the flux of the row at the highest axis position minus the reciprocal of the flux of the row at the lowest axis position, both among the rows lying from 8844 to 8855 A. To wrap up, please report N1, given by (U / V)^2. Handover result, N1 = 0.0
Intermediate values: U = -0.0011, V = -0.013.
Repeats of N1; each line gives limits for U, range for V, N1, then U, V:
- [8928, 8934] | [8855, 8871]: 2.8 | 0.0048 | -0.003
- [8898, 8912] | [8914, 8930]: 9.2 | 0.0068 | -0.002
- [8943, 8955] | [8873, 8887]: 1.9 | -0.0084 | 0.006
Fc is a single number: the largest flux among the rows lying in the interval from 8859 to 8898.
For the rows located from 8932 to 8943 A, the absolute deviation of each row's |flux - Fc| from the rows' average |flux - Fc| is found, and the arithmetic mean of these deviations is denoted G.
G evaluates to 0.25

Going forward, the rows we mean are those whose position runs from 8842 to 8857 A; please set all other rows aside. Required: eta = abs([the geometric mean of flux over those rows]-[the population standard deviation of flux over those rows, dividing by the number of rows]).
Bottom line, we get 10.6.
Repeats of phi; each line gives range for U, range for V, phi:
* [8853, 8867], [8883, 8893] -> 127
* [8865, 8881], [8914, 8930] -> 131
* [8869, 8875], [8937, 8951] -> 129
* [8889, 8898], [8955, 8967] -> 131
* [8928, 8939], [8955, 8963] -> 132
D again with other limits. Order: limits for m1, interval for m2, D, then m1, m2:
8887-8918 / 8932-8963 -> -1.47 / 9.868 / 11.34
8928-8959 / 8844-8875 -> -0.71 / 10.42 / 11.13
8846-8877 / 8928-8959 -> -0.79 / 10.3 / 11.09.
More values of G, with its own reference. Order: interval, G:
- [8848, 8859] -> 0.36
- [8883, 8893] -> 0.72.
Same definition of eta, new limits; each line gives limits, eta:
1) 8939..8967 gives 10.1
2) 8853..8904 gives 10.8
